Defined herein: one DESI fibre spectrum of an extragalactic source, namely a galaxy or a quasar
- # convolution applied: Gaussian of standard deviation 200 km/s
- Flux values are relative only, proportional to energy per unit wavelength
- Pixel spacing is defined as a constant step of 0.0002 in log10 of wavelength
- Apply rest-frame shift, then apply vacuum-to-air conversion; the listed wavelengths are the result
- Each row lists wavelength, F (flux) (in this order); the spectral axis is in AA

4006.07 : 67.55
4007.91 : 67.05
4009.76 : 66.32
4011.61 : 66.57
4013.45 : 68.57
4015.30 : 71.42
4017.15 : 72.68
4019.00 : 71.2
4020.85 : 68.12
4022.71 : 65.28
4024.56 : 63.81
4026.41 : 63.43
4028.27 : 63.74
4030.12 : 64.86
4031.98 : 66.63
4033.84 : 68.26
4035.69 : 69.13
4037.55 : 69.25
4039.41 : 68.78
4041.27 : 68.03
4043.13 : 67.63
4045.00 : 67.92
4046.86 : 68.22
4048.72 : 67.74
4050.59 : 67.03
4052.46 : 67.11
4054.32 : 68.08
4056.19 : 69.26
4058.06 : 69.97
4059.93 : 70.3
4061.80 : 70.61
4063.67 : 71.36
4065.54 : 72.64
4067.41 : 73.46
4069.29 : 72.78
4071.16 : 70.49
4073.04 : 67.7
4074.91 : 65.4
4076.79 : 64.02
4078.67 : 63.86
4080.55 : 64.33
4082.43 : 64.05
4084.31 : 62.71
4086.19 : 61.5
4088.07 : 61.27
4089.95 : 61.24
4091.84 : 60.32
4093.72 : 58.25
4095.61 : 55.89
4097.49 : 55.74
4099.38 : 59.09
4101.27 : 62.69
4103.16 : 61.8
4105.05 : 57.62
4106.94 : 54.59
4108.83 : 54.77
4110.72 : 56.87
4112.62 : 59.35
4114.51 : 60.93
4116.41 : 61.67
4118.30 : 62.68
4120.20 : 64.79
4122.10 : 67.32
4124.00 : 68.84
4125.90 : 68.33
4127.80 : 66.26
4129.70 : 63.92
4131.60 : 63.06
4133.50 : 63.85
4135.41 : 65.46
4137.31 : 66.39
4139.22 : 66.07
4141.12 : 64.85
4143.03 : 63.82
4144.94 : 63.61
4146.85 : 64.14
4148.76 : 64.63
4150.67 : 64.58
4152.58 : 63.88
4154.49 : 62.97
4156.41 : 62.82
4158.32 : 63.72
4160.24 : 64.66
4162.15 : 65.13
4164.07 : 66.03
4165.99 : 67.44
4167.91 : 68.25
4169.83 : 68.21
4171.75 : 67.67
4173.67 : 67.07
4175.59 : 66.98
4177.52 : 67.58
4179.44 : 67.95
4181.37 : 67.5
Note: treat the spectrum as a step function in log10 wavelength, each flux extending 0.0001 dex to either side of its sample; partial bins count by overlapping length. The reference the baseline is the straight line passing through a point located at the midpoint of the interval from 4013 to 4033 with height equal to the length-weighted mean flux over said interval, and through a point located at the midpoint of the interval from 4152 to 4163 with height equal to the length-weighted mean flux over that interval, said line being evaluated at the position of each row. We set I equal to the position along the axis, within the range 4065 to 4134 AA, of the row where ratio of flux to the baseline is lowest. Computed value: 4106.94 AA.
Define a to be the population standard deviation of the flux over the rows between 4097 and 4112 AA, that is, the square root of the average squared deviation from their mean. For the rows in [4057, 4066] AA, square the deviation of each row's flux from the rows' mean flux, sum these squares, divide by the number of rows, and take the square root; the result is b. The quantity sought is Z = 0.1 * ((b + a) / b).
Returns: 0.4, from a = 2.9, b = 0.95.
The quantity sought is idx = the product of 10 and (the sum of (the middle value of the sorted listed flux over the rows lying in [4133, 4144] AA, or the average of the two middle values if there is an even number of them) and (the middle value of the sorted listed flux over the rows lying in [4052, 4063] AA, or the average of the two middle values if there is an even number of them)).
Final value 1348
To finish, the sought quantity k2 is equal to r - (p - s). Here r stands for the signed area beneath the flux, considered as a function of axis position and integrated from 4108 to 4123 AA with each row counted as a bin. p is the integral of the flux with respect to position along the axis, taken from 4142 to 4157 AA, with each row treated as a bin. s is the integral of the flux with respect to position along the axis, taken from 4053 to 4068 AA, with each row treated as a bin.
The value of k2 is 1018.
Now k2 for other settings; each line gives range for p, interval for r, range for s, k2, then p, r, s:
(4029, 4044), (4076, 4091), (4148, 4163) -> 886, 1017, 942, 961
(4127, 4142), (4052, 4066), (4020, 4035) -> 988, 975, 979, 983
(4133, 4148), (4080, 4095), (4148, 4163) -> 912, 972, 923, 961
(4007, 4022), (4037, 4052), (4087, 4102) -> 875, 1034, 1020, 889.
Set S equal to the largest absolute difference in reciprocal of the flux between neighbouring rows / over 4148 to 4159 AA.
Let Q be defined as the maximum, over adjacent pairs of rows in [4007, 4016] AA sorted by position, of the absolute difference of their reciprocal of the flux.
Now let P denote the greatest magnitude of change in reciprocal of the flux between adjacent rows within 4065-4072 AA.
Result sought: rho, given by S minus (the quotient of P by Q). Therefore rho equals -0.77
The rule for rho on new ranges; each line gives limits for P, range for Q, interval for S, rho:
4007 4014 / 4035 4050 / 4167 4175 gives -2.73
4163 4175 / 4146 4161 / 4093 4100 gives -1.39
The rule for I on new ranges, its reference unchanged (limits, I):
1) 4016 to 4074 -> 4026.41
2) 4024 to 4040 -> 4026.41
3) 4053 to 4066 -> 4054.32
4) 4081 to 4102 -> 4097.49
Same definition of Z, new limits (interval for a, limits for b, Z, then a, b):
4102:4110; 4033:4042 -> 0.7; 2.9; 0.48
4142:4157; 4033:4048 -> 0.2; 0.6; 0.55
